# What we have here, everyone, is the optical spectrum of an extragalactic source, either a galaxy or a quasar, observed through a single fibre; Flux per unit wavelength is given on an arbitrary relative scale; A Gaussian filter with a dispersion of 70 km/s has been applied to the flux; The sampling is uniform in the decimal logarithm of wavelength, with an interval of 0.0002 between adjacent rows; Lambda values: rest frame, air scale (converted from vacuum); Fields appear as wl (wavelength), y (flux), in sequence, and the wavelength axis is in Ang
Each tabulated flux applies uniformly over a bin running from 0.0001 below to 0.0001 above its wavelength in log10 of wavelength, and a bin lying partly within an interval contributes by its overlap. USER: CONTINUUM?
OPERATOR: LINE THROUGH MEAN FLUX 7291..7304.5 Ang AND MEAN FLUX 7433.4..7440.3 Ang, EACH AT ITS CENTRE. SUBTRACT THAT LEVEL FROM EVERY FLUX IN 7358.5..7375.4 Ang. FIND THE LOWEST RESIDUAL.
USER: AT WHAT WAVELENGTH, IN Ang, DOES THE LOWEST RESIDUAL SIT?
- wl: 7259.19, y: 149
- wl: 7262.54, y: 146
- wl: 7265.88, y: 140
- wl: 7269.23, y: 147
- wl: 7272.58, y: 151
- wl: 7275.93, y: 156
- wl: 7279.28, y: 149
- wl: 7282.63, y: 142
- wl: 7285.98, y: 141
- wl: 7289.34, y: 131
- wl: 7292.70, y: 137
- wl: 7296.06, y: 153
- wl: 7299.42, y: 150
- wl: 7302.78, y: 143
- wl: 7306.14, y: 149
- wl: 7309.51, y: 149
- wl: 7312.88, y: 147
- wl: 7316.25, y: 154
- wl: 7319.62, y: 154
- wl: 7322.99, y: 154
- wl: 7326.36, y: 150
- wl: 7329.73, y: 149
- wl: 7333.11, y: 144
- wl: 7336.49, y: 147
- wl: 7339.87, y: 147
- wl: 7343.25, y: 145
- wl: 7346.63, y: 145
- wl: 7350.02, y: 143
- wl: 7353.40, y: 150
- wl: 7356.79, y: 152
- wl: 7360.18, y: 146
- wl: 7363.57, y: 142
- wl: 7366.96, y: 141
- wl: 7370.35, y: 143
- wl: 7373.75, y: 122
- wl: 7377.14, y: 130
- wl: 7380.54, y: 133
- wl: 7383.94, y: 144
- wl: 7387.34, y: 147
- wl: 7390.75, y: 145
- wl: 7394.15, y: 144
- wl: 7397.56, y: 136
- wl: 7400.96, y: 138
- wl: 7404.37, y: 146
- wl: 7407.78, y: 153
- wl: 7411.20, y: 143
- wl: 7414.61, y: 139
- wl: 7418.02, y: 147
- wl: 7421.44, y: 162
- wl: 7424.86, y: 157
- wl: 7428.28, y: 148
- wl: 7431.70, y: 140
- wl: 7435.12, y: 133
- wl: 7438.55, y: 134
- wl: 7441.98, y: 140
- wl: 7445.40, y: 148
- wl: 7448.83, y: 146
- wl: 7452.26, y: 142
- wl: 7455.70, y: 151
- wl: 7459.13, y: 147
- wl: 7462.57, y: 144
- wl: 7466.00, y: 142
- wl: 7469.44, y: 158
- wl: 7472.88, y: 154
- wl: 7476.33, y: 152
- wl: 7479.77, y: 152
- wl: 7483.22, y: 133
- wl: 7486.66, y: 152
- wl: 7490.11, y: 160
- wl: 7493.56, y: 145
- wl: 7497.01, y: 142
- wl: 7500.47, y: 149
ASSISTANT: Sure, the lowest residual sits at 7373.75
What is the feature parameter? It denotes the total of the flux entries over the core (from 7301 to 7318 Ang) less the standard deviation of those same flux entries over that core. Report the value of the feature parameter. 738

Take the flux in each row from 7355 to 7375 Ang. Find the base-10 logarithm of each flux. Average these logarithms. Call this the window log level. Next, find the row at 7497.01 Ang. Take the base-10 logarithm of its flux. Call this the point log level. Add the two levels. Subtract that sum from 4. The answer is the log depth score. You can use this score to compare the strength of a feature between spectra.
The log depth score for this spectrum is -0.30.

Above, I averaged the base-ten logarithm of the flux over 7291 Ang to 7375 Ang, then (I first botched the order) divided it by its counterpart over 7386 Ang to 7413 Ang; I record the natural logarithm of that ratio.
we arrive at 0.003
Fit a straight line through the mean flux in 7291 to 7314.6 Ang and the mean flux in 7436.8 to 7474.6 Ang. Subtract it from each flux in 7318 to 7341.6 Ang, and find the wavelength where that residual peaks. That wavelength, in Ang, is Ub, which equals 7322.99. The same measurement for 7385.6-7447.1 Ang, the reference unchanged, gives 7421.44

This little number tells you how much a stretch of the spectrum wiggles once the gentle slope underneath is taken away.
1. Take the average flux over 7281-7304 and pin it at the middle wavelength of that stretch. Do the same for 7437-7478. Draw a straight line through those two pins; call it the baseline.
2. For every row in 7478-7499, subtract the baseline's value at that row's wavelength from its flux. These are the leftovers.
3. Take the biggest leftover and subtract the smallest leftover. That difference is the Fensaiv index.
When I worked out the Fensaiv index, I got 27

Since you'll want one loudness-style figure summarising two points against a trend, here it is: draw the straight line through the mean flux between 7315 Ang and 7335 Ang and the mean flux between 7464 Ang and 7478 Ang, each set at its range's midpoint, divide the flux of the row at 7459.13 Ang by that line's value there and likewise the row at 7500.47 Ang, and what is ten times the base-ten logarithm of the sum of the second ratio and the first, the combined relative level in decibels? 2.91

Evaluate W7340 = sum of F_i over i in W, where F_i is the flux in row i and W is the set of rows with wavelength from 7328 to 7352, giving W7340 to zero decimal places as 1020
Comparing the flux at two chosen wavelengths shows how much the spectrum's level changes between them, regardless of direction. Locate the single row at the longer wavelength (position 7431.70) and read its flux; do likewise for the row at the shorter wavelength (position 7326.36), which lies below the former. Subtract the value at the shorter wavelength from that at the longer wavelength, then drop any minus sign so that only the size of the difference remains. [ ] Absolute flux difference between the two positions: 10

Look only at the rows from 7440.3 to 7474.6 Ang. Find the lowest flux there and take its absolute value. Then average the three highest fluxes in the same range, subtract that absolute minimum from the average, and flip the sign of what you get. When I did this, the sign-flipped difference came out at -14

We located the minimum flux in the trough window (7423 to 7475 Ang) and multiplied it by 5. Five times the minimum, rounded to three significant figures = 665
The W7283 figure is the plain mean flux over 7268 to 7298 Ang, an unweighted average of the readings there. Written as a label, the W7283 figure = 145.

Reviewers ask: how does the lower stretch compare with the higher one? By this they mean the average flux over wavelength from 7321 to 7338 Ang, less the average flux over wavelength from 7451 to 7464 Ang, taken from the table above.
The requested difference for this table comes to 3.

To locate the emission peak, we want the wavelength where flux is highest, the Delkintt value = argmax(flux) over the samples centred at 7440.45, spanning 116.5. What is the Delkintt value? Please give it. 7421.44 Ang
